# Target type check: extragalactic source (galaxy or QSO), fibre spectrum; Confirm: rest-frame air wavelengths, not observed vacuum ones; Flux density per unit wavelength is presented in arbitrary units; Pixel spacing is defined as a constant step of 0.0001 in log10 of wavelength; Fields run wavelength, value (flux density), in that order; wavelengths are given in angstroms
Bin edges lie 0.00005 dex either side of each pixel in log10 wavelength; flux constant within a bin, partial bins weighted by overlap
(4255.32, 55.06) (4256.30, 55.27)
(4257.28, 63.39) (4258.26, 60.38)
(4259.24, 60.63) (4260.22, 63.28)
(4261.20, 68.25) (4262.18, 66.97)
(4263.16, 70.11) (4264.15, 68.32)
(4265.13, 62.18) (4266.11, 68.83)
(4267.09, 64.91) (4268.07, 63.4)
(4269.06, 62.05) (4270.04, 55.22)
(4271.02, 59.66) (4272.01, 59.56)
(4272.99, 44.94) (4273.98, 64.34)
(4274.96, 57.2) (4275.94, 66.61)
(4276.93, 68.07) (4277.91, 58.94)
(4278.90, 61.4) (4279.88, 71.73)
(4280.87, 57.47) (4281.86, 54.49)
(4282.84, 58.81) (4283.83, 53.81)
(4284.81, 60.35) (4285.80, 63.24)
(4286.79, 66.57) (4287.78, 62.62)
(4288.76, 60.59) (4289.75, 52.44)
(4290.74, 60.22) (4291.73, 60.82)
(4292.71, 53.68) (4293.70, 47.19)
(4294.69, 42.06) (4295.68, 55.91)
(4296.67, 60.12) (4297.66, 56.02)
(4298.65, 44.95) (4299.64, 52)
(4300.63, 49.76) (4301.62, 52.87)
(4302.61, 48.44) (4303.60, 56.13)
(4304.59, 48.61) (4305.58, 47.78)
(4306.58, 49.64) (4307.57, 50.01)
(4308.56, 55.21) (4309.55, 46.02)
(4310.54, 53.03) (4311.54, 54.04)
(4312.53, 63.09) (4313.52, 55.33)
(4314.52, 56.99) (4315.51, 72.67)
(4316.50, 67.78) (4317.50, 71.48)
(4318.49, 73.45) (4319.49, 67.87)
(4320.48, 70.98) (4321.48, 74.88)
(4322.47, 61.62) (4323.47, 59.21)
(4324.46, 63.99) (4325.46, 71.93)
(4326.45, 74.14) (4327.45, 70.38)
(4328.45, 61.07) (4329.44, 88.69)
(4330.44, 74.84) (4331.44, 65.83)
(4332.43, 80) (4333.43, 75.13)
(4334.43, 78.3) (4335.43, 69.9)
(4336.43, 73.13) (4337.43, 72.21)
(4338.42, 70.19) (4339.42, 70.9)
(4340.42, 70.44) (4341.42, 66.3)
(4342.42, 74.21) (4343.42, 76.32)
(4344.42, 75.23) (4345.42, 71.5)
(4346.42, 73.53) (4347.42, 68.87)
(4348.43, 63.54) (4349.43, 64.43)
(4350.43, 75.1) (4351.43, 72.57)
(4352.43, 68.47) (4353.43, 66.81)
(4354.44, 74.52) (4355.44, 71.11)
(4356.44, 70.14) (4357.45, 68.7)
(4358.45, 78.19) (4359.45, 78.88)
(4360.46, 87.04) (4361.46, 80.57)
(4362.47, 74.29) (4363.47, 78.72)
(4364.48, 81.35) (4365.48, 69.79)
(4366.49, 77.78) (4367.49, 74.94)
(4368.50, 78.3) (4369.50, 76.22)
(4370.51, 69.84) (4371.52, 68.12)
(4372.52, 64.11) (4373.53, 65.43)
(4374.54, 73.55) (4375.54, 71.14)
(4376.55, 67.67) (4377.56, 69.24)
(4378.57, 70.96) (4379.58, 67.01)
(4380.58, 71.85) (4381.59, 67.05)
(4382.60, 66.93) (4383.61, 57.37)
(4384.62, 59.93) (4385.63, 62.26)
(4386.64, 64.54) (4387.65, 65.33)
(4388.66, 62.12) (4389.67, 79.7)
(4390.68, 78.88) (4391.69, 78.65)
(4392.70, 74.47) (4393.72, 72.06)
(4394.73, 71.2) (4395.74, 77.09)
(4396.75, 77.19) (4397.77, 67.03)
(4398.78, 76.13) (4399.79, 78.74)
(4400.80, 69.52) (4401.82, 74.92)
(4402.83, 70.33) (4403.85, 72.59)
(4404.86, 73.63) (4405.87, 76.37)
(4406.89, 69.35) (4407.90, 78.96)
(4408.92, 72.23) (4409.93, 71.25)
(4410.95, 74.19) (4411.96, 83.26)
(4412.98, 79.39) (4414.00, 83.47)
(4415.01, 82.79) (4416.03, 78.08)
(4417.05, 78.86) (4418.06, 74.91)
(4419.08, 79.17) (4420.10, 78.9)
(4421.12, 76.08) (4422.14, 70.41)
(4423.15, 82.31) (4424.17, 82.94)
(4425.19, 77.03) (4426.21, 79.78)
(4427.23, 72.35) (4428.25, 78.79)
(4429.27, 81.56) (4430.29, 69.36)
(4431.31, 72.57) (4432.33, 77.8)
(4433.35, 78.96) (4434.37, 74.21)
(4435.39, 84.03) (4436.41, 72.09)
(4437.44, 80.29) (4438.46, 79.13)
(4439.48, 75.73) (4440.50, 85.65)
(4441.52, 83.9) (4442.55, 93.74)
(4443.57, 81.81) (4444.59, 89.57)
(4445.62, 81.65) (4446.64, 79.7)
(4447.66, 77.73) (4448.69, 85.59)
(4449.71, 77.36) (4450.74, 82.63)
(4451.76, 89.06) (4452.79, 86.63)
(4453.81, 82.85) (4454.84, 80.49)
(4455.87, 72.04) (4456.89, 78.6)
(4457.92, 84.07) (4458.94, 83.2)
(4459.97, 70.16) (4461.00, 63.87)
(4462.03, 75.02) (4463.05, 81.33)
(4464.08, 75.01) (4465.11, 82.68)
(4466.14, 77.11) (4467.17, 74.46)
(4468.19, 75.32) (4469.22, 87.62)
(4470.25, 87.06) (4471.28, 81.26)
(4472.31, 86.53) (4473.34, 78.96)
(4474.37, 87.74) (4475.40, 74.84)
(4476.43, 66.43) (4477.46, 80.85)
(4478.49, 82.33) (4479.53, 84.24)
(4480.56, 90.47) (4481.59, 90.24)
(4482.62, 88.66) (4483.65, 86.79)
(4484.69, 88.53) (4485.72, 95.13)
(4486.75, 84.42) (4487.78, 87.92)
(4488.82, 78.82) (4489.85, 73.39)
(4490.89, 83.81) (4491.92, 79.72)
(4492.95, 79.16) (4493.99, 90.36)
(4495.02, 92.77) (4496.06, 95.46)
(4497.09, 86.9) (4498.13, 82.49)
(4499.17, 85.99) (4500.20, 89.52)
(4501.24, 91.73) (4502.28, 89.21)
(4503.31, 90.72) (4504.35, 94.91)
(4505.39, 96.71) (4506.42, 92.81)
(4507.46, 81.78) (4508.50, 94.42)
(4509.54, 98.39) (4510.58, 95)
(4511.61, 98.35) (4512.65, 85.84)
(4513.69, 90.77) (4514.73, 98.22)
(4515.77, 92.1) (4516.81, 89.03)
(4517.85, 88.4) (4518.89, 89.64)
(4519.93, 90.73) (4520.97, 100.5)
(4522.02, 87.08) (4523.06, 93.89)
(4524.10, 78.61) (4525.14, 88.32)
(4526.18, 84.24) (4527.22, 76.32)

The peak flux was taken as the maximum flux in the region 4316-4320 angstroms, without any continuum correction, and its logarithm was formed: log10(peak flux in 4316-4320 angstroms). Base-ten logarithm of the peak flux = 1.87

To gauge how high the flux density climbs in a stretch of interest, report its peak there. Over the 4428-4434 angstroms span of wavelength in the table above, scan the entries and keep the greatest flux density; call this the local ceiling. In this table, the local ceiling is 81.56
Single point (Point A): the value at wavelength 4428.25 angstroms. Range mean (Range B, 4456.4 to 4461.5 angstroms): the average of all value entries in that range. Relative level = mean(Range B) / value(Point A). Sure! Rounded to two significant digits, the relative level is 0.96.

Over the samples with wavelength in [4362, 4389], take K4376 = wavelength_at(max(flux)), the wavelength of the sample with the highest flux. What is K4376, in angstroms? 4364.48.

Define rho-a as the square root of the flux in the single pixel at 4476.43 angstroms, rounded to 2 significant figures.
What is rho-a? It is 8.2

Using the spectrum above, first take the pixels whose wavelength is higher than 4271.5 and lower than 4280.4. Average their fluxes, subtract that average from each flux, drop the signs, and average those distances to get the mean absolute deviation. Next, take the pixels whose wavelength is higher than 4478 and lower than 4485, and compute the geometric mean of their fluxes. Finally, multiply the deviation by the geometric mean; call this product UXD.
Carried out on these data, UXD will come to 486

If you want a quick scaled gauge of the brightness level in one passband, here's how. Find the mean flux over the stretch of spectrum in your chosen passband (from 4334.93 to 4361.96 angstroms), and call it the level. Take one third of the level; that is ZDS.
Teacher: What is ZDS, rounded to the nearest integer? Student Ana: 24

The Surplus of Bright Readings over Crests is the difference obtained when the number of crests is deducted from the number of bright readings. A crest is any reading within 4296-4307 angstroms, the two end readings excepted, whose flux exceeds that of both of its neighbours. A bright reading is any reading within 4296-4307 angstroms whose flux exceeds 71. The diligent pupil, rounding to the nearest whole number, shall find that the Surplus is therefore -3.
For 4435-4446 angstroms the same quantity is 7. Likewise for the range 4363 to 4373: 3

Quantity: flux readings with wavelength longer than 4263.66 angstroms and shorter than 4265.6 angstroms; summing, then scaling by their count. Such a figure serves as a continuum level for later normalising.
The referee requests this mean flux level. 65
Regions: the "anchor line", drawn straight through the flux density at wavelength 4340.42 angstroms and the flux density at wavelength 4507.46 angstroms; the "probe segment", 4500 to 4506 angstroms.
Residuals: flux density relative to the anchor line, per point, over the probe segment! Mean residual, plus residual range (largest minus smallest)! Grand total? 18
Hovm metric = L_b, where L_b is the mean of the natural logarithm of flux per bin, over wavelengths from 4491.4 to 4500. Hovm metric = 4.46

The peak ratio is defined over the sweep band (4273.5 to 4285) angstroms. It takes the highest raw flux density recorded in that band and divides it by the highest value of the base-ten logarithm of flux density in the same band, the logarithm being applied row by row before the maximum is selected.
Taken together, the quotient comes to 39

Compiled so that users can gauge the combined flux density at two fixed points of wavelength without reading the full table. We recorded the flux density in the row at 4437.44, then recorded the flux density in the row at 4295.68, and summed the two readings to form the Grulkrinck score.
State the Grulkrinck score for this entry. 136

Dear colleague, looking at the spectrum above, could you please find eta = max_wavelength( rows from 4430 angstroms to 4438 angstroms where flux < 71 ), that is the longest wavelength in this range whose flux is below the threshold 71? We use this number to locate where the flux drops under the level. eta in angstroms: 4430.29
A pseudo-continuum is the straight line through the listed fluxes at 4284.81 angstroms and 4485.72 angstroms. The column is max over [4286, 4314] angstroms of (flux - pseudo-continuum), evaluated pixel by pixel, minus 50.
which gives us -44.1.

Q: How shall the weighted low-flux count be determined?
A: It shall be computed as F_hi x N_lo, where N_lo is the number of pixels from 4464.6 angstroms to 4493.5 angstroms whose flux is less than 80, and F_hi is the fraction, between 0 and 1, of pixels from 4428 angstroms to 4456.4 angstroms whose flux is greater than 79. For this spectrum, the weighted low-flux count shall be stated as 6.1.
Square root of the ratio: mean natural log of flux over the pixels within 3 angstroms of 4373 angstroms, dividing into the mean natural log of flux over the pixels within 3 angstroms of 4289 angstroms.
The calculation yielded 0.98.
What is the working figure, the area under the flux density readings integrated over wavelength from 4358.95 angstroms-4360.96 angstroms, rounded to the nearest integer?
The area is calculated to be 167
